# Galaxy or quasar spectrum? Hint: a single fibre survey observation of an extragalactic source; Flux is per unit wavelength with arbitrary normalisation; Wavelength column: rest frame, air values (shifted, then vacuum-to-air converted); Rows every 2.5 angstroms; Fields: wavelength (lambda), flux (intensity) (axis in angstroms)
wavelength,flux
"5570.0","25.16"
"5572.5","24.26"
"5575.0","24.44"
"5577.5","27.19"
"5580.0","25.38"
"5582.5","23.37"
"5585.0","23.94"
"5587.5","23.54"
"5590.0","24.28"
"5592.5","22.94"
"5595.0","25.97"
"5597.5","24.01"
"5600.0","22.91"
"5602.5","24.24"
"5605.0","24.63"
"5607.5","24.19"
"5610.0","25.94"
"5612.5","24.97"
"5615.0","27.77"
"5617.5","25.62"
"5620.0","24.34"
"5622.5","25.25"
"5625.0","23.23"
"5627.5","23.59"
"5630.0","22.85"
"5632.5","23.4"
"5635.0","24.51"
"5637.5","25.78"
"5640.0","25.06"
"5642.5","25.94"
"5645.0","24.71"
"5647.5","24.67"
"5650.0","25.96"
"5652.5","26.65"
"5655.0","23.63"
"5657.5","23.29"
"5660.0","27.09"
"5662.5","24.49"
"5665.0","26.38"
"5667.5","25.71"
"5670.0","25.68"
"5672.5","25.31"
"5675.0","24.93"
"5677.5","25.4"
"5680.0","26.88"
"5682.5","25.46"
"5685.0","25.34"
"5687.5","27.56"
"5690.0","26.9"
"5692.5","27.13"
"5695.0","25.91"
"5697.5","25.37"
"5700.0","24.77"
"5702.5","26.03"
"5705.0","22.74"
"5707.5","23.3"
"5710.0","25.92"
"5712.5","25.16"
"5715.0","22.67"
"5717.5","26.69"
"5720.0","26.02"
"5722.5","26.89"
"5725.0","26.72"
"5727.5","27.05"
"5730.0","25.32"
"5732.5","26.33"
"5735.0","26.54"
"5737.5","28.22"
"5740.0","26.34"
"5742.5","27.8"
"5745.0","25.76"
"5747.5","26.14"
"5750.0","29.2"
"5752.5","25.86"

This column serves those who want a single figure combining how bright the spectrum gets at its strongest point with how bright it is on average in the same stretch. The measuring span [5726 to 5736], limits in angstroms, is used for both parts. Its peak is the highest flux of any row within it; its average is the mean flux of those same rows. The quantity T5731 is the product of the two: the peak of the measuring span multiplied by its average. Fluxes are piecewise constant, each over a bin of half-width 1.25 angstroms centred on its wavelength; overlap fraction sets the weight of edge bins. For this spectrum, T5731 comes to 712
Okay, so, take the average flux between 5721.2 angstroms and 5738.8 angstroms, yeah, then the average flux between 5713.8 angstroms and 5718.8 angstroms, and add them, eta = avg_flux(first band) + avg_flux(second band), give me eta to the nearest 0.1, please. 51.4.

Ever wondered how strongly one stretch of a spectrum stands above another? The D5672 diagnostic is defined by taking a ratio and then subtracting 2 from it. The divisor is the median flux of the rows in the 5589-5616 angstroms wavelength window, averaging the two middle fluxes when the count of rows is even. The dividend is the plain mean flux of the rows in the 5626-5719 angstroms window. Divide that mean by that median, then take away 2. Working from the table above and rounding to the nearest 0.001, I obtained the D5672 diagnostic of -0.962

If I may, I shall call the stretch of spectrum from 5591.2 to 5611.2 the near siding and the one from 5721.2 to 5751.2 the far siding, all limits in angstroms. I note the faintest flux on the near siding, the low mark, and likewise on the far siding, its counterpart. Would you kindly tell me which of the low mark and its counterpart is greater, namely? 25.3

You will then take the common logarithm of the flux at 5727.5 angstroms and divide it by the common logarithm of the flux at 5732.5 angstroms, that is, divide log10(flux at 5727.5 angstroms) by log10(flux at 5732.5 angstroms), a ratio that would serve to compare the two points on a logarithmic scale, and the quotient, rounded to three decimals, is 1.008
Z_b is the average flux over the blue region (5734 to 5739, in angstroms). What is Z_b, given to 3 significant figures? 27.4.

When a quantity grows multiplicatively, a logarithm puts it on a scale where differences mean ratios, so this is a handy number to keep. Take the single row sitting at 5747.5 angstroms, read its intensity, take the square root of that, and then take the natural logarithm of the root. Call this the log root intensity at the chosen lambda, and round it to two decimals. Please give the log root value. 1.63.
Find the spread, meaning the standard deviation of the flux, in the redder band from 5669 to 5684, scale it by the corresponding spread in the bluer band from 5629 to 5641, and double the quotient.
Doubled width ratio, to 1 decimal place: 1.1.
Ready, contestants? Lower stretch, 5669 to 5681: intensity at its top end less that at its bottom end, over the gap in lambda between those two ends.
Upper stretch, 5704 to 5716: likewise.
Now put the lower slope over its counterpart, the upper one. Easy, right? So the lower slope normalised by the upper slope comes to -17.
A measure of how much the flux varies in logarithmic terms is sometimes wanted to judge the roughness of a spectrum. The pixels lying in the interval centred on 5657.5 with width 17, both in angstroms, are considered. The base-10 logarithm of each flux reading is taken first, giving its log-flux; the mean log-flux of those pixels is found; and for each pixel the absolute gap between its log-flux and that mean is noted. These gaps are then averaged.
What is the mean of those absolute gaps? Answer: 0.023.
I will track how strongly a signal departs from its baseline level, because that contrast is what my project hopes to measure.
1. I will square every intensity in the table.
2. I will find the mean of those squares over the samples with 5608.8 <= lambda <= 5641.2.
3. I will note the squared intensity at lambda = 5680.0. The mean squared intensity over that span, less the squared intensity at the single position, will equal -106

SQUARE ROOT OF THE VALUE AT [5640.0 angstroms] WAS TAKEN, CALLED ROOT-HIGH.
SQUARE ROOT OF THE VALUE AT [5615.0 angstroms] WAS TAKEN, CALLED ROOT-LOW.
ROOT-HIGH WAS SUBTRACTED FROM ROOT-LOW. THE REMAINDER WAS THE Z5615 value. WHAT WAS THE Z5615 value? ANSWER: 0.26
